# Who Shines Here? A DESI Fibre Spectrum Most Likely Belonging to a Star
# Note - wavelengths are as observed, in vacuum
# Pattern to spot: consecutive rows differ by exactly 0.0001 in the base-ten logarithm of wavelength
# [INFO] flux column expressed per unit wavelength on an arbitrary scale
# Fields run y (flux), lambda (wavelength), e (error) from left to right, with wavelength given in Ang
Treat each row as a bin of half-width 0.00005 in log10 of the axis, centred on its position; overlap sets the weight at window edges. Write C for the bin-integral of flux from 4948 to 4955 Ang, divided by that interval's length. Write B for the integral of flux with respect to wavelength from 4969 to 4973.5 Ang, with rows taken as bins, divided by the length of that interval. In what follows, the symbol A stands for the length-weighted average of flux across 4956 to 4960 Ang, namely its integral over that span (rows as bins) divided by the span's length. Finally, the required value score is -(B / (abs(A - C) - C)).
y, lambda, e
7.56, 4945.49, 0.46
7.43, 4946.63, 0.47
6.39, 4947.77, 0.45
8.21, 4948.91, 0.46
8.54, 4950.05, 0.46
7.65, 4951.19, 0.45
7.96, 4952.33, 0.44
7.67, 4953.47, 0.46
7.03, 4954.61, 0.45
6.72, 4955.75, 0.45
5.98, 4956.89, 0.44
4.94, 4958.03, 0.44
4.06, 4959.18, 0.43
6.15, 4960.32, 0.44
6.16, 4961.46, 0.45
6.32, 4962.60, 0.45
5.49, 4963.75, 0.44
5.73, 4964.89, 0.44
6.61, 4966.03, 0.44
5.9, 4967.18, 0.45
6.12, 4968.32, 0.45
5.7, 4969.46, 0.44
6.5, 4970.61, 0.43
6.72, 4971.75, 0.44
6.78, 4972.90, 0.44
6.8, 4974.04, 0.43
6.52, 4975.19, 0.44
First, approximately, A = 5.2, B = 6.4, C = 7.8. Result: 1.24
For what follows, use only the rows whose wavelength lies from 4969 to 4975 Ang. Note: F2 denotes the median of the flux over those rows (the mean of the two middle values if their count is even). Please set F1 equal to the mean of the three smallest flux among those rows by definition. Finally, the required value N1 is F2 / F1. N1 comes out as 1.07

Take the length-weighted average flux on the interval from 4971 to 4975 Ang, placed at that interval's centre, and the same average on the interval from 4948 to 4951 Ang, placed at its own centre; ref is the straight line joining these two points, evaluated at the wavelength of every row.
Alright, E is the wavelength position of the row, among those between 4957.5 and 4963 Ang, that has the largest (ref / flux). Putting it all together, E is 4959.18 Ang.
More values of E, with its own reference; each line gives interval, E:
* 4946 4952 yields 4947.77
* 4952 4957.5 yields 4956.89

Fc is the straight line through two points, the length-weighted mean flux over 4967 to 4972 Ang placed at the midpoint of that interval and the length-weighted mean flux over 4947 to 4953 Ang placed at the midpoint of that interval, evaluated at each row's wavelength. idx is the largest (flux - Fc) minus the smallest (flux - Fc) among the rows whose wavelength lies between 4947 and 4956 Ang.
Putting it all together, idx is 2.3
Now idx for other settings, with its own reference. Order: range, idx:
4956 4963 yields 2.5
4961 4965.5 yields 0.7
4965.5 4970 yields 0.6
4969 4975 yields 1.5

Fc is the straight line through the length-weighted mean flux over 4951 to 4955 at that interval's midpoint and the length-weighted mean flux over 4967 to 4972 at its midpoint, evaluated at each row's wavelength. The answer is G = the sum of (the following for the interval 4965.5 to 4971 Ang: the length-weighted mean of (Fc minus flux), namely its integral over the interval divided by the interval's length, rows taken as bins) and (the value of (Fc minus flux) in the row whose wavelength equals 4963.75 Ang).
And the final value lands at 1.3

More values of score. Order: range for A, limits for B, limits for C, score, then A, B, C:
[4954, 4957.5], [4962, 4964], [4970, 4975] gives 0.91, 6.6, 6.0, 6.7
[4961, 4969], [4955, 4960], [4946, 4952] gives 0.91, 6.0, 5.5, 7.7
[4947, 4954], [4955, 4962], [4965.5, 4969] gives 1.22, 7.7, 5.7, 6.2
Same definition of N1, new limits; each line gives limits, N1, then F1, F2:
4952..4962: 1.23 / 5.0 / 6.16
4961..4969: 1.07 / 5.7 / 6.12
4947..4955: 1.09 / 7.0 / 7.67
